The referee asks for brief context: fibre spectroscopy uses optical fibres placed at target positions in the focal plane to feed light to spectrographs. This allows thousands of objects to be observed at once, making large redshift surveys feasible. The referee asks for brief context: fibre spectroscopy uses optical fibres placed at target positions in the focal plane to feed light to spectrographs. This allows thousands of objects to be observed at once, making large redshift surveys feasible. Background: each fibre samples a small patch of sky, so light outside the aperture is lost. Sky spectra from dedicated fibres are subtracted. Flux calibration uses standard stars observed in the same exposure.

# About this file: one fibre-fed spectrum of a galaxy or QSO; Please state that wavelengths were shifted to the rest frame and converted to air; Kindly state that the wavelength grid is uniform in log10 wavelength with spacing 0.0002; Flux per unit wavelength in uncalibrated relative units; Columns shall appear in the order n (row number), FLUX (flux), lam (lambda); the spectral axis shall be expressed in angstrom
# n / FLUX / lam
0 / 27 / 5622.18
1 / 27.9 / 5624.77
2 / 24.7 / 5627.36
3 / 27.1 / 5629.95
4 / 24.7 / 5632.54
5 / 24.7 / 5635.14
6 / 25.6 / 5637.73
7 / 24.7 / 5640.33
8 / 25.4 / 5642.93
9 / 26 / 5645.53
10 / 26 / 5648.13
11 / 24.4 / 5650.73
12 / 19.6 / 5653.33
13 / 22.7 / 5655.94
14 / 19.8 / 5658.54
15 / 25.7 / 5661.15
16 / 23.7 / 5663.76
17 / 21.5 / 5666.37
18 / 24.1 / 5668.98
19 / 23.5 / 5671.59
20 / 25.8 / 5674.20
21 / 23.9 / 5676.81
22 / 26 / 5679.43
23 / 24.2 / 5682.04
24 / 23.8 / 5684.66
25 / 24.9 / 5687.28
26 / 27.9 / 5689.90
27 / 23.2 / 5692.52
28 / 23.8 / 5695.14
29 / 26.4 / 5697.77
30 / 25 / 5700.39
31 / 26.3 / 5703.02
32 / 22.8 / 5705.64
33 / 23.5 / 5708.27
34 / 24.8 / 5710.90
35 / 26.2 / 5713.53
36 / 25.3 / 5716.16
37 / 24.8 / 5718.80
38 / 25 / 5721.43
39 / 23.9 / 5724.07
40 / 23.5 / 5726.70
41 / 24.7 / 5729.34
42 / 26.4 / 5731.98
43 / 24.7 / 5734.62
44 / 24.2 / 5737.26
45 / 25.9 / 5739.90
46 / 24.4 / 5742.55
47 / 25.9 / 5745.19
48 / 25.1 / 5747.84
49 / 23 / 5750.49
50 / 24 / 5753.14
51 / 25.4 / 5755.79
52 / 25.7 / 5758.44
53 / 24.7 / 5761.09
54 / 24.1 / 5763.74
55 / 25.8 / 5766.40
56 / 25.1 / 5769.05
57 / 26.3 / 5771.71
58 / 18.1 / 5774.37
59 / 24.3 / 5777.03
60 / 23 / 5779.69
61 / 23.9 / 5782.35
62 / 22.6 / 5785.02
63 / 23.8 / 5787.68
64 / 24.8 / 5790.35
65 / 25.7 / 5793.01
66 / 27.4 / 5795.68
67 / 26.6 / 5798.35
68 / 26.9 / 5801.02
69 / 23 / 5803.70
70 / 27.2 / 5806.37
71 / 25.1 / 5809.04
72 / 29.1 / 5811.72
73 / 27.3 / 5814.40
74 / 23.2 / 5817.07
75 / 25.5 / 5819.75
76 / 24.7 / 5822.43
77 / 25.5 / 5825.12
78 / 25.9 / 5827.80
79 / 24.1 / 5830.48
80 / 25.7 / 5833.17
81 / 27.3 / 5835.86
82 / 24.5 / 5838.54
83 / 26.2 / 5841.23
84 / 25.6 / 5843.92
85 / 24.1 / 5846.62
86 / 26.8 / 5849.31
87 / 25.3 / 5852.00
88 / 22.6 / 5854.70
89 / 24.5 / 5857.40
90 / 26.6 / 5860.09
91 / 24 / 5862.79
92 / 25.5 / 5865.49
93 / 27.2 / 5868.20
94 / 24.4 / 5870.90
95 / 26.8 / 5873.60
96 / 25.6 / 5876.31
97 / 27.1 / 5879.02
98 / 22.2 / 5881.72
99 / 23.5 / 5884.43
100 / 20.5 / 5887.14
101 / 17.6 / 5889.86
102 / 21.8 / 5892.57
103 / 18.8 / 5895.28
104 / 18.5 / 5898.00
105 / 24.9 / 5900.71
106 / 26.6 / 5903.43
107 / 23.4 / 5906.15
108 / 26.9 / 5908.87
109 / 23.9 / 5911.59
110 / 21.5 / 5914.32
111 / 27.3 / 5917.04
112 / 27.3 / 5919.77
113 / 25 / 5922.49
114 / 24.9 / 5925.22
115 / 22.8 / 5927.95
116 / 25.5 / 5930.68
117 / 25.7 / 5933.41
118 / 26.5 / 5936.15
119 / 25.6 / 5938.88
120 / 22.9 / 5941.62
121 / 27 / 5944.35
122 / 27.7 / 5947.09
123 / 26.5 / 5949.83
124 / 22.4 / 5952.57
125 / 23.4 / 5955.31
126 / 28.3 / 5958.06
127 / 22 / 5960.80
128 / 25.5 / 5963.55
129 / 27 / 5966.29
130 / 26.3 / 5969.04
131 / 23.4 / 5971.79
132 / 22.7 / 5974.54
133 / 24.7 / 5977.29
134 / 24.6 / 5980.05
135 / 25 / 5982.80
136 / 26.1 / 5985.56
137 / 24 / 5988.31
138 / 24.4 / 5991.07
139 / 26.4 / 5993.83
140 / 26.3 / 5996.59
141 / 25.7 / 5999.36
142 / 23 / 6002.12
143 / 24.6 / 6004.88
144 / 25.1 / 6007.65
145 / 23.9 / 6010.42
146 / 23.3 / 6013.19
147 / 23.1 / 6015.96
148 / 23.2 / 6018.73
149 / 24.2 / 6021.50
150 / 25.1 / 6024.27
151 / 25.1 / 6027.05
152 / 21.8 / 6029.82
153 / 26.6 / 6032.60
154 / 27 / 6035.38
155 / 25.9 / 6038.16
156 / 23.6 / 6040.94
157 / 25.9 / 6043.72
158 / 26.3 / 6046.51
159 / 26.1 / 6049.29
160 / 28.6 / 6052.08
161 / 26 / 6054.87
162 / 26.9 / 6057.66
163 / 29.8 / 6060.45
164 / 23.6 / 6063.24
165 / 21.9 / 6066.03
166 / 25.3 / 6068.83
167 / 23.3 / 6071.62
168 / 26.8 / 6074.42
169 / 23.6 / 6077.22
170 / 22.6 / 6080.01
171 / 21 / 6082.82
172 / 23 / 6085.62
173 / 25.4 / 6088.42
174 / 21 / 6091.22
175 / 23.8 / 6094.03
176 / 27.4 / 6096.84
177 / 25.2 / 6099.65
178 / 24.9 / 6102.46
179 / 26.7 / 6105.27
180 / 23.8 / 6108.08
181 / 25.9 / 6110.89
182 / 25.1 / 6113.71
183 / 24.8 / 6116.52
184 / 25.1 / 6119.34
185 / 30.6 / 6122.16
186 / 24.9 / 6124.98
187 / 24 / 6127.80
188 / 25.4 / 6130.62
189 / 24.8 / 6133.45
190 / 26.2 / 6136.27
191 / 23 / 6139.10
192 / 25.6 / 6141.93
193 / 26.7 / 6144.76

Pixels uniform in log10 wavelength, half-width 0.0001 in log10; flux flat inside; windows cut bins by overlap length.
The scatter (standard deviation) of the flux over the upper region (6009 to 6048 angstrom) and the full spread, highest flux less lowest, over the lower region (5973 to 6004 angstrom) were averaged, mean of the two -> 2.6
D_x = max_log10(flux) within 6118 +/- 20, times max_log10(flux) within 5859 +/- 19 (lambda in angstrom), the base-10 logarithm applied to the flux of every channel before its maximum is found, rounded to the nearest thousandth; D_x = 2.131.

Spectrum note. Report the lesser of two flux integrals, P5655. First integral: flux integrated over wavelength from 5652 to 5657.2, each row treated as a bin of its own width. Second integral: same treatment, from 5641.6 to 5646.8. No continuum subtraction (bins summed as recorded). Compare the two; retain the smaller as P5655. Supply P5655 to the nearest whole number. 110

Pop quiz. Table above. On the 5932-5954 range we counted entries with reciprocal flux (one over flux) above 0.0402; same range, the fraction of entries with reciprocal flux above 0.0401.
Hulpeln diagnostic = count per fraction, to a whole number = 8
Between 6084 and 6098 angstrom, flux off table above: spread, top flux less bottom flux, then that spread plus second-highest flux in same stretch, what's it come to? 31.8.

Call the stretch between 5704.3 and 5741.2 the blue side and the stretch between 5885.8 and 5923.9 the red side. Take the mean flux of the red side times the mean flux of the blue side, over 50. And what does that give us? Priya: 11.4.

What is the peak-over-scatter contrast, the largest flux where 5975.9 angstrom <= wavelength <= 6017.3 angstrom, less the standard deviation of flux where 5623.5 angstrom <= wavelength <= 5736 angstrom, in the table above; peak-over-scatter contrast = 24.7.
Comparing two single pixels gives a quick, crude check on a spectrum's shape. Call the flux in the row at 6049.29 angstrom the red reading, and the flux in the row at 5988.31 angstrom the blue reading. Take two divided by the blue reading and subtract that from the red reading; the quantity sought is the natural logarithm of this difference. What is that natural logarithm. 3.26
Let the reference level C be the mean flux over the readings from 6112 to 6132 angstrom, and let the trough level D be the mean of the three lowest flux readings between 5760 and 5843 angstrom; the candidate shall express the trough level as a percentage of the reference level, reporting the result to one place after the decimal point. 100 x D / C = 82.6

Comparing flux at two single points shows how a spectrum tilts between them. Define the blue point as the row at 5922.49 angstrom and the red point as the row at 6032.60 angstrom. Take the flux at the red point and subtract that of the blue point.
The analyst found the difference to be 1.6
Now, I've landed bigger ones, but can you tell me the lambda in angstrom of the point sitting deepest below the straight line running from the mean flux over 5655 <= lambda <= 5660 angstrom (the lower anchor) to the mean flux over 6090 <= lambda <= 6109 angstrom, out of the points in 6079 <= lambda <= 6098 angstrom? 6091.22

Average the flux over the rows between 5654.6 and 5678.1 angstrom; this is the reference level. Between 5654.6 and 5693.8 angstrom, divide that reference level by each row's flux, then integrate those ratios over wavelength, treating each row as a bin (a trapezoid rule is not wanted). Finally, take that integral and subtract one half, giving 37.9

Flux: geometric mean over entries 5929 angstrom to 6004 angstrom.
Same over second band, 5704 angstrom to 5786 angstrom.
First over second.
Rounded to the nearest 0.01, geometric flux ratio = 1.03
